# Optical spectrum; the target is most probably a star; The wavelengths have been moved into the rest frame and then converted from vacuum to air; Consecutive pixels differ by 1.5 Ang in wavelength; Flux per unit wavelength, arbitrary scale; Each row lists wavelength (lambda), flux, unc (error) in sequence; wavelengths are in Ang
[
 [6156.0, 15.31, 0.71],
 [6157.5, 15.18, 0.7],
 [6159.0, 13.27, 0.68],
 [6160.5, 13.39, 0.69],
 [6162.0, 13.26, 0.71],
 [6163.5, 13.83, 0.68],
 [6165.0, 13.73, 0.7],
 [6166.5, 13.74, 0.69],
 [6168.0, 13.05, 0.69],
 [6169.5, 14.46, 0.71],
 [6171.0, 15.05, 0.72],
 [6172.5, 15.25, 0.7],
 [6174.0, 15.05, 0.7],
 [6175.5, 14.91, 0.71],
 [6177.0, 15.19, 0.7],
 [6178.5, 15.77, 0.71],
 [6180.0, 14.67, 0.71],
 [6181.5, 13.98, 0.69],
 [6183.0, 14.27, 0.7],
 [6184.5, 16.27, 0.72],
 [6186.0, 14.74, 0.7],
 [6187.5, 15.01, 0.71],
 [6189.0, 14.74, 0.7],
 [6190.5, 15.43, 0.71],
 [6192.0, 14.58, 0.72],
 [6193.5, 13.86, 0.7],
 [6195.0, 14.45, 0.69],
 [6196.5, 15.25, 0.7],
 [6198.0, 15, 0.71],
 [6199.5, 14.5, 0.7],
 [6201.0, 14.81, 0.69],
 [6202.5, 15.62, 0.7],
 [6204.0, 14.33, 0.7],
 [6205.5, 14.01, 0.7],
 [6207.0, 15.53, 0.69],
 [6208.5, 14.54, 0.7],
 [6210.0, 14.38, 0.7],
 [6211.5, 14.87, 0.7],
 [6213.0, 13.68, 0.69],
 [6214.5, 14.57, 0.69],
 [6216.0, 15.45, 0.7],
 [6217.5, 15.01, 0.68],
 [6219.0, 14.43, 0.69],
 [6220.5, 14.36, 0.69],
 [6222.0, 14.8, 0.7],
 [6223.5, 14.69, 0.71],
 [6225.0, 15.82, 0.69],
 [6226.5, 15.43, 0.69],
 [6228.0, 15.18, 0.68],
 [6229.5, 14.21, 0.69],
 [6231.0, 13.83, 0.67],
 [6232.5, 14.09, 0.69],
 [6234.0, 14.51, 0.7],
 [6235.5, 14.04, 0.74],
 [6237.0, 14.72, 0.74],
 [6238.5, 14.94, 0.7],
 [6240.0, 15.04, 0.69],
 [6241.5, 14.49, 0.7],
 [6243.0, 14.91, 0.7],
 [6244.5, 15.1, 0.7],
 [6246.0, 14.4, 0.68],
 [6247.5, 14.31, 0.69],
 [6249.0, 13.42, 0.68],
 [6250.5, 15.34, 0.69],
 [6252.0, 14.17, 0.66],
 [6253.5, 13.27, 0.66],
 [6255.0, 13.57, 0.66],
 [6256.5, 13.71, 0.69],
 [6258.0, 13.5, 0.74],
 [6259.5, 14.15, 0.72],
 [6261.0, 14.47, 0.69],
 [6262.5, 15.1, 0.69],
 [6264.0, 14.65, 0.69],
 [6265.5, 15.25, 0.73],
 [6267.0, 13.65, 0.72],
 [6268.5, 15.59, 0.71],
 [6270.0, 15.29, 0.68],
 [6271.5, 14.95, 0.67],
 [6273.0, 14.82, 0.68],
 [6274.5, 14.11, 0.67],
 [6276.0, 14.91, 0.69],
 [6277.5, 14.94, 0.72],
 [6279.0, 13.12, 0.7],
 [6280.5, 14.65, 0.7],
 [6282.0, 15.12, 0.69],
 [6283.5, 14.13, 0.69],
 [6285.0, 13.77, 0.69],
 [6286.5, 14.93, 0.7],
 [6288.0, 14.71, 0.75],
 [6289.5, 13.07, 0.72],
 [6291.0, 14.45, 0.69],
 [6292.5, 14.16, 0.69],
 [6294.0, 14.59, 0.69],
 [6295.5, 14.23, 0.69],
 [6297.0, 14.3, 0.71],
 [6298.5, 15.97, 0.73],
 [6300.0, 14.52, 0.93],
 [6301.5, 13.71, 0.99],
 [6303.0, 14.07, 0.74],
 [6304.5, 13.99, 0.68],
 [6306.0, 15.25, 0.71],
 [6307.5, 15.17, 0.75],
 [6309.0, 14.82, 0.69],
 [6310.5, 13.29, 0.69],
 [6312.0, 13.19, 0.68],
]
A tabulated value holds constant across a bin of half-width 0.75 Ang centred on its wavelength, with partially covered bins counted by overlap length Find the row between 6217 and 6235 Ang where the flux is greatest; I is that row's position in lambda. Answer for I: 6225.0 Ang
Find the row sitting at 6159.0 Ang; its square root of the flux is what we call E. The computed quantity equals 3.64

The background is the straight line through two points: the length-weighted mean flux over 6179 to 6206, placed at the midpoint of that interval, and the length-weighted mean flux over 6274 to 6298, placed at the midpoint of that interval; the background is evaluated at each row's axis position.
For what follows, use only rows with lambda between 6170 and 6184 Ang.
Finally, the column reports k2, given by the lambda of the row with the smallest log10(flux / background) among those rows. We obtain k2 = 6181.5 Ang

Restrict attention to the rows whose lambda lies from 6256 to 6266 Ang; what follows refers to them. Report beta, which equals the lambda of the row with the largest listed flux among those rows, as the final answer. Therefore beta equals 6265.5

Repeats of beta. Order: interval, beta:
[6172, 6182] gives 6178.5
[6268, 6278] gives 6268.5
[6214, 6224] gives 6216.0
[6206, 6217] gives 6207.0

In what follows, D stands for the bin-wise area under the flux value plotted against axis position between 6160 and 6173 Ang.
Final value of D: 181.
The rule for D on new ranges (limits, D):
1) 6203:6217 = 205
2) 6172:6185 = 195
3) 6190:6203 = 192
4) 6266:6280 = 205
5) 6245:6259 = 196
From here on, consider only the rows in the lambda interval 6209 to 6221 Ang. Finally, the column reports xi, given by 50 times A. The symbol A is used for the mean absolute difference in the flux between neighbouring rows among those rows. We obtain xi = 32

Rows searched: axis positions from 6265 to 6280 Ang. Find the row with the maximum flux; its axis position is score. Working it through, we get 6268.5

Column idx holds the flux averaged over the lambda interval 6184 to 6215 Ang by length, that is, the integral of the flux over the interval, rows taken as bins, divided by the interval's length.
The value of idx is 14.76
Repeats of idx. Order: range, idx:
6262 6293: 14.54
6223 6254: 14.58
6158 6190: 14.47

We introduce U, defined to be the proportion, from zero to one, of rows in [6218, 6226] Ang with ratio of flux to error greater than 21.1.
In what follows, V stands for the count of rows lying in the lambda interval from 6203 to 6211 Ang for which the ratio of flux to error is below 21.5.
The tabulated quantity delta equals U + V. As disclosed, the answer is 4.4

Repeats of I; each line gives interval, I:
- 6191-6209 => 6202.5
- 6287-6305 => 6298.5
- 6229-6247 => 6244.5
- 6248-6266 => 6250.5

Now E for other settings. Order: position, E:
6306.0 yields 3.91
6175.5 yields 3.86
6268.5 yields 3.95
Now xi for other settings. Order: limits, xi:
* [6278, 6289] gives 39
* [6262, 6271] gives 49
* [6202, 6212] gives 40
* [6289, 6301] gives 40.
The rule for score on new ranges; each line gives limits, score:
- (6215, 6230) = 6225.0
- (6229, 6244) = 6240.0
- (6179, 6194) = 6184.5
